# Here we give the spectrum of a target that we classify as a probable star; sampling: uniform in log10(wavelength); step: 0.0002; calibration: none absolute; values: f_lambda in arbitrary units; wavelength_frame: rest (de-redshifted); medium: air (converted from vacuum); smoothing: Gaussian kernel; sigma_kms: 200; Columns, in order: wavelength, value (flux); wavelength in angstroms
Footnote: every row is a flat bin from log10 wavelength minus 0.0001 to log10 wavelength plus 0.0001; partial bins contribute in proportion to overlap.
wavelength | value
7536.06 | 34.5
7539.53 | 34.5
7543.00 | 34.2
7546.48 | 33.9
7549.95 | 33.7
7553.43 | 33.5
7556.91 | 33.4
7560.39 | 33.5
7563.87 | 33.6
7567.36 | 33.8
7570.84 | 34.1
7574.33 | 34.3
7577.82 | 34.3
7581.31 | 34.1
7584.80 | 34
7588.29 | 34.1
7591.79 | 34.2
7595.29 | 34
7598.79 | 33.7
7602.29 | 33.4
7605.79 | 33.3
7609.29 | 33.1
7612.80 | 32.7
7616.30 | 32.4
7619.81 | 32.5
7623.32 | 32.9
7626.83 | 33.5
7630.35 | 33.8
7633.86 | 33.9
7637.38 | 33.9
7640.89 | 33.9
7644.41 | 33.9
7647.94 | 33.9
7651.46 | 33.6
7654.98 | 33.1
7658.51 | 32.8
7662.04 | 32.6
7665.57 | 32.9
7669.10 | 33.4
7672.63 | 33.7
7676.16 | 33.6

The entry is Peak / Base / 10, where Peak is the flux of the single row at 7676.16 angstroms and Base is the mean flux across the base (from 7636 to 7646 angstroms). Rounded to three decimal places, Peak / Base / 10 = 0.099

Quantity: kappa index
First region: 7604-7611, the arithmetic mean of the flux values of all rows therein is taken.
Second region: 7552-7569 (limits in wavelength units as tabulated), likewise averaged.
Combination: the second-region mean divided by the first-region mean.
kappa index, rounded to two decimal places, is 1.01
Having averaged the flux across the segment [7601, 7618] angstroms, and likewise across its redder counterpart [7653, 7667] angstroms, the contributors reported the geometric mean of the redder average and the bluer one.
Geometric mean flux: 32.9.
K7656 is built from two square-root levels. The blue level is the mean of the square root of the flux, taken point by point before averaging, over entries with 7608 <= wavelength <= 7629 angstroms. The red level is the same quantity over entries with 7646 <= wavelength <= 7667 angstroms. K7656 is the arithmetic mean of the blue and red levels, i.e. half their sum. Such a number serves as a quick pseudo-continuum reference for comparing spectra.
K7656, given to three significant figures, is 5.74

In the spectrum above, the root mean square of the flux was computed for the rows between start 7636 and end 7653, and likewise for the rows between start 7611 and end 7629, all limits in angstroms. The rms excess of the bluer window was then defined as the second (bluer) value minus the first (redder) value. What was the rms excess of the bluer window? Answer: -1.0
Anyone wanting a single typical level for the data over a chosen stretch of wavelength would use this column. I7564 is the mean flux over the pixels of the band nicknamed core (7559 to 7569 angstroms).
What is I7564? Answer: 33.6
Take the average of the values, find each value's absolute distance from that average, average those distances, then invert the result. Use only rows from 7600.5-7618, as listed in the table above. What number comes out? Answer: 3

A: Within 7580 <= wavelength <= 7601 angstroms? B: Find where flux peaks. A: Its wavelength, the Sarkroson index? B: 7591.79 angstroms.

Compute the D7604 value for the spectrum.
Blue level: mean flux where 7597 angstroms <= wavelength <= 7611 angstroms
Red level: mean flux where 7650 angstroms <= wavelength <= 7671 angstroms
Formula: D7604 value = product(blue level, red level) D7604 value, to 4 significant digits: 1104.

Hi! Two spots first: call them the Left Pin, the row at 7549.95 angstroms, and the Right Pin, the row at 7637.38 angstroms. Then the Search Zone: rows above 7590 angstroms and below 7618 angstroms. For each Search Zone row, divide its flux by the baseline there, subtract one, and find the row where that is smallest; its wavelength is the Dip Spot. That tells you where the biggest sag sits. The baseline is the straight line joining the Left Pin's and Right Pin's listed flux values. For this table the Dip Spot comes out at 7616.30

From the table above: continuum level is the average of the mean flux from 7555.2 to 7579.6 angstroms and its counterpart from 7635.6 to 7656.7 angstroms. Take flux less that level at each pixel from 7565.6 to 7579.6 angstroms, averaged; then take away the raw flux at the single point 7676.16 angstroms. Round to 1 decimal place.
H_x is -33.3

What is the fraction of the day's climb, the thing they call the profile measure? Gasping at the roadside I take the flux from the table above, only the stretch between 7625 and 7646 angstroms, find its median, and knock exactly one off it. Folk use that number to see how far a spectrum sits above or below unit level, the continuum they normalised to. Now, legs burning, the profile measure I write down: 32.9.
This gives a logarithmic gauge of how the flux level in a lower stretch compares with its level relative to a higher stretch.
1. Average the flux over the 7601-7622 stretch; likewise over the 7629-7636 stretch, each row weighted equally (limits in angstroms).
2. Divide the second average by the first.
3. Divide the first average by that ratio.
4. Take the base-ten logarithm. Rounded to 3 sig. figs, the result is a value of 1.50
